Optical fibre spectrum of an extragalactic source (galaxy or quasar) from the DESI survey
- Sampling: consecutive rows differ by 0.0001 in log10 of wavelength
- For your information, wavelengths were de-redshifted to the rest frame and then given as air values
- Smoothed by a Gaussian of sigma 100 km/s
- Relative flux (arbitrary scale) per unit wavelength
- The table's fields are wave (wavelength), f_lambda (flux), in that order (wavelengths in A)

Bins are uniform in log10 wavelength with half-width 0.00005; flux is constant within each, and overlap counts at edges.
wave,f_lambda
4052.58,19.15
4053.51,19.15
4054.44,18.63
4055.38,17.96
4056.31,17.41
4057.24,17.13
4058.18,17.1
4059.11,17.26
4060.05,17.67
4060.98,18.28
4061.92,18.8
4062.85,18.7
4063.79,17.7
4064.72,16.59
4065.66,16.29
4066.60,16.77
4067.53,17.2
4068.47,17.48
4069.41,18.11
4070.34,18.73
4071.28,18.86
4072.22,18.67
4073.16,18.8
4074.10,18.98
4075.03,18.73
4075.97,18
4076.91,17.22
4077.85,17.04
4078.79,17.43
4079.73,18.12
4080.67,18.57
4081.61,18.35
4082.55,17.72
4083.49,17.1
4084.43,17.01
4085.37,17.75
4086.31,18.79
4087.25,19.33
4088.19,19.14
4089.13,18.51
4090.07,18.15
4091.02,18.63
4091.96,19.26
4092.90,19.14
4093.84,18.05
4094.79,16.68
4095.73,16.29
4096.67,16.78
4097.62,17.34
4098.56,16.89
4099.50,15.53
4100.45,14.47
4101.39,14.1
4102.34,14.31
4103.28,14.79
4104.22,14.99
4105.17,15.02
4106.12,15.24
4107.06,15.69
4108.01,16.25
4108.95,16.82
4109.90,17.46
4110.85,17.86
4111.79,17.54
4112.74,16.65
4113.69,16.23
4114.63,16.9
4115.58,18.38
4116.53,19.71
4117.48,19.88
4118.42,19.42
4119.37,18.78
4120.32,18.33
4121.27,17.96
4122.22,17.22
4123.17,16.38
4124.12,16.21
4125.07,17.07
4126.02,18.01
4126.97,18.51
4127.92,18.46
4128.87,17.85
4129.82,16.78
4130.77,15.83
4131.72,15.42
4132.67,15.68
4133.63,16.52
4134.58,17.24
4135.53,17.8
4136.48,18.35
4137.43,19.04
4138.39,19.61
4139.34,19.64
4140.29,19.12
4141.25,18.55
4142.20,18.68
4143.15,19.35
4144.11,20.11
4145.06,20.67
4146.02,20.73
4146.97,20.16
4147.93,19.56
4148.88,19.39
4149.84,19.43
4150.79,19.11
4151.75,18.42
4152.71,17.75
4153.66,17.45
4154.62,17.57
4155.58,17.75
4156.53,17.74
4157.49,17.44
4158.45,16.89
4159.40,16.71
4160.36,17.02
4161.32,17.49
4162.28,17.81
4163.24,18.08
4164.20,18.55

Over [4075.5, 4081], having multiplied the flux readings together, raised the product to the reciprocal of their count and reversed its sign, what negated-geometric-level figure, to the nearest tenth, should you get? -17.7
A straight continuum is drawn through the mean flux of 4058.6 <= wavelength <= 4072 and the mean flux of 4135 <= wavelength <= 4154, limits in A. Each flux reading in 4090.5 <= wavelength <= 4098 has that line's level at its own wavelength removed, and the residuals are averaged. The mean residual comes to -0.5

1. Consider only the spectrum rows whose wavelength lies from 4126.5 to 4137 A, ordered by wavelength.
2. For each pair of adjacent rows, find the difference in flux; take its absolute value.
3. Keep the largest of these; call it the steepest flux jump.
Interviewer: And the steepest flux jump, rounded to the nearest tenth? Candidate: 1.1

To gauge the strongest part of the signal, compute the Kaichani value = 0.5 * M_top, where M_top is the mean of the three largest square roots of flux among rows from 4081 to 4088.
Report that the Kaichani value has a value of 2.17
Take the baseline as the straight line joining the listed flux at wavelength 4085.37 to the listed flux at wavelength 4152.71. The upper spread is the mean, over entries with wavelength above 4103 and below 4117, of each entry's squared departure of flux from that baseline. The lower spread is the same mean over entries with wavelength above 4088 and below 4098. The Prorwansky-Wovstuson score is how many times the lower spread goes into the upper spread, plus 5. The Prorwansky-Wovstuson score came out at 7.8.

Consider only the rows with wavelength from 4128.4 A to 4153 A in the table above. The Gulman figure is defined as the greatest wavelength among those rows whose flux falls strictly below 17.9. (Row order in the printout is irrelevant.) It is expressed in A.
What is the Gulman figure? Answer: 4152.71 A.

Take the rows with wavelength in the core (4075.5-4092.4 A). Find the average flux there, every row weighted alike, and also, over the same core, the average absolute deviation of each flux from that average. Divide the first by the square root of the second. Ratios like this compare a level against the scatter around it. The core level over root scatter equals 23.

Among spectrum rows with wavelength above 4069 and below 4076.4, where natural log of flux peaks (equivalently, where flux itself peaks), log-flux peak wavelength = 4074.10 A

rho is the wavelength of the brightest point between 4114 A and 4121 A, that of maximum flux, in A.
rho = 4117.48 A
